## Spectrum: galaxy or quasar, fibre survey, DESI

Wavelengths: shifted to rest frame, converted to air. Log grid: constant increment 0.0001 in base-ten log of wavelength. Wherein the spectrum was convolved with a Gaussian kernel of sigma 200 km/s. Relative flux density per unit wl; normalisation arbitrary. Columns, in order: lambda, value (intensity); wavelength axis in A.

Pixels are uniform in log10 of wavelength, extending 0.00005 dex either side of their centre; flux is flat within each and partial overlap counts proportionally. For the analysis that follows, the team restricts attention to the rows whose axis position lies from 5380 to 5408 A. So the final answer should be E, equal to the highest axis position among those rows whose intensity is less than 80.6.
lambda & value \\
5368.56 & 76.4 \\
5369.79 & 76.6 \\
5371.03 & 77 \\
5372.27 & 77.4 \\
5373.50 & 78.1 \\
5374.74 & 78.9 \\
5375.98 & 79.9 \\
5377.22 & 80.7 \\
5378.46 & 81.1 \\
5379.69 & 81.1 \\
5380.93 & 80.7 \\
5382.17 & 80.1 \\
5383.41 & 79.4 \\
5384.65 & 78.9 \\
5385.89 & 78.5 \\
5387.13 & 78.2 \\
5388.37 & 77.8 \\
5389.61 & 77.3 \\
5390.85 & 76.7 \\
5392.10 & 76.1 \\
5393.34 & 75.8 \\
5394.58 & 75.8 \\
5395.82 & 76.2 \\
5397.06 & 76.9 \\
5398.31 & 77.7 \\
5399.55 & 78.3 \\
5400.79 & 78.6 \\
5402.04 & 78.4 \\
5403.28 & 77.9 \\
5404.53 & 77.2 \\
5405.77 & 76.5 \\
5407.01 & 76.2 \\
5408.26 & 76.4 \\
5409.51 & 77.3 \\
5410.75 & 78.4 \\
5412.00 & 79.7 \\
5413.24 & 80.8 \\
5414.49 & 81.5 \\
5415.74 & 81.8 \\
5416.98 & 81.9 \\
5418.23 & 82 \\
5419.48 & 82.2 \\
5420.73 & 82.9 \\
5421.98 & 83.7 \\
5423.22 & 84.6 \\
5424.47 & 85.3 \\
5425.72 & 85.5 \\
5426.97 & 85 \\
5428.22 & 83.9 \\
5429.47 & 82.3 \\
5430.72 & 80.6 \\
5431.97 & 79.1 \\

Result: 5407.01 A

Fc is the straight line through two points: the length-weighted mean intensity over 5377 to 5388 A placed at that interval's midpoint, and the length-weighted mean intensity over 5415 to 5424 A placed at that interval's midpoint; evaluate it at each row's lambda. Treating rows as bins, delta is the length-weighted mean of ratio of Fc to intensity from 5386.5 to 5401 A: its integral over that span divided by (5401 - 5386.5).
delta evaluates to 1.05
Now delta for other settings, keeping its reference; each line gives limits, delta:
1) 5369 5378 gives 1.01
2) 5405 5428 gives 1.02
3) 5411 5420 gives 1.01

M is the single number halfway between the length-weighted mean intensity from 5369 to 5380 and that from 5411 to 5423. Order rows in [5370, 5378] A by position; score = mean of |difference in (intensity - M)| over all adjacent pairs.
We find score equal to 0.74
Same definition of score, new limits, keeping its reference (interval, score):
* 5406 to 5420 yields 0.60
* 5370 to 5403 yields 0.50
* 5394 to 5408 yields 0.52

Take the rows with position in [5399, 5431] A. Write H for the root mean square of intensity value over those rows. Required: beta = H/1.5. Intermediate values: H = 80.8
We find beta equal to 53.9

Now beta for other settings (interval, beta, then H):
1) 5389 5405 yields 51.4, 77.2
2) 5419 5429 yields 56.1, 84.1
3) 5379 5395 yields 52.1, 78.2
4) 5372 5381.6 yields 53.2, 79.7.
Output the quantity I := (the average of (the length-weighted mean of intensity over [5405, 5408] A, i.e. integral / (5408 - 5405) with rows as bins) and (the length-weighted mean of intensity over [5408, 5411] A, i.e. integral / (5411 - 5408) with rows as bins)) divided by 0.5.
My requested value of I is 154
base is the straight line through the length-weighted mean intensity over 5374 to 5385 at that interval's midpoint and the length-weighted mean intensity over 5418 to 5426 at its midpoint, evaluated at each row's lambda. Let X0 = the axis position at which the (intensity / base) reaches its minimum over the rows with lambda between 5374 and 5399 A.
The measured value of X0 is 5394.58 A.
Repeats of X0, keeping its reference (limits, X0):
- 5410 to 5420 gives 5410.75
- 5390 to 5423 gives 5407.01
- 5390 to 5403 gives 5394.58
